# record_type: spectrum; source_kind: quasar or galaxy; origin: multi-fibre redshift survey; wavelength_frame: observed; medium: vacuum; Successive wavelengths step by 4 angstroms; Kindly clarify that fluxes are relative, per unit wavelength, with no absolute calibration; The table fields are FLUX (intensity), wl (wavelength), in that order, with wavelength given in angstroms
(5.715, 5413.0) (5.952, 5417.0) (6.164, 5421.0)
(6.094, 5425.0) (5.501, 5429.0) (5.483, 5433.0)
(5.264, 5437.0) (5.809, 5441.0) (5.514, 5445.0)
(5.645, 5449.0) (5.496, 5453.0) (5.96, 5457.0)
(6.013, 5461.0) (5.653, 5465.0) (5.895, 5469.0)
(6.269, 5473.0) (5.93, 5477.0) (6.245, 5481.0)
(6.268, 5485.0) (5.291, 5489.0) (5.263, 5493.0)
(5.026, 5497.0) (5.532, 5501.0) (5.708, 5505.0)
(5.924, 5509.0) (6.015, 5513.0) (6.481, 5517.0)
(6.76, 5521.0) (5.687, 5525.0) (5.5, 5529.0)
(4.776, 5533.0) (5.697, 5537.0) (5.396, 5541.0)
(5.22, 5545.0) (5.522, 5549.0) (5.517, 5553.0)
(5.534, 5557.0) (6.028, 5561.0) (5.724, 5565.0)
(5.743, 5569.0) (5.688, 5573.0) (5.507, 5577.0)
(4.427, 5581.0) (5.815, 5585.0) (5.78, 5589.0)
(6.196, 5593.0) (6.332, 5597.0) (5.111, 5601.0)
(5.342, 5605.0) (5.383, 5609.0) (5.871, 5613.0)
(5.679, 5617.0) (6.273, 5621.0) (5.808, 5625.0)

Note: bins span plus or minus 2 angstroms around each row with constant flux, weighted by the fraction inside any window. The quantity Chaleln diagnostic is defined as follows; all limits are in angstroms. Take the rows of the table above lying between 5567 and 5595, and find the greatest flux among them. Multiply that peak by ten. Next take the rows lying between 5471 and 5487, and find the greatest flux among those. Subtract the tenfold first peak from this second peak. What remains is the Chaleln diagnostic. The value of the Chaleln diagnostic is -55.7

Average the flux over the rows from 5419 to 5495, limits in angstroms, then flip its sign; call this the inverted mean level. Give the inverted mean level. -5.78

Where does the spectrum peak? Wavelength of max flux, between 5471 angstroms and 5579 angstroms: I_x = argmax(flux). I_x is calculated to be 5521.0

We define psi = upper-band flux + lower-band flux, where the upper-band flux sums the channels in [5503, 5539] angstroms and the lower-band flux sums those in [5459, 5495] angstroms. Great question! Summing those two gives 105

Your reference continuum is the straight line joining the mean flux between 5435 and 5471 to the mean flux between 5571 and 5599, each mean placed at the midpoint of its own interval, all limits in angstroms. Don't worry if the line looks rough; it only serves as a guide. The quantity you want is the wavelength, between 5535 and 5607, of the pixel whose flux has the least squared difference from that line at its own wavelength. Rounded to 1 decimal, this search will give 5573.0 angstroms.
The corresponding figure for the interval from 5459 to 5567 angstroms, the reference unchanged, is 5525.0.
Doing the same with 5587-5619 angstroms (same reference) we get 5617.0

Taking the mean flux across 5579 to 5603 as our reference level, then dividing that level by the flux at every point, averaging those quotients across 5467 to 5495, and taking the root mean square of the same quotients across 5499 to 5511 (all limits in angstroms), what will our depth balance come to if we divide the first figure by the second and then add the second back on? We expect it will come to 1.96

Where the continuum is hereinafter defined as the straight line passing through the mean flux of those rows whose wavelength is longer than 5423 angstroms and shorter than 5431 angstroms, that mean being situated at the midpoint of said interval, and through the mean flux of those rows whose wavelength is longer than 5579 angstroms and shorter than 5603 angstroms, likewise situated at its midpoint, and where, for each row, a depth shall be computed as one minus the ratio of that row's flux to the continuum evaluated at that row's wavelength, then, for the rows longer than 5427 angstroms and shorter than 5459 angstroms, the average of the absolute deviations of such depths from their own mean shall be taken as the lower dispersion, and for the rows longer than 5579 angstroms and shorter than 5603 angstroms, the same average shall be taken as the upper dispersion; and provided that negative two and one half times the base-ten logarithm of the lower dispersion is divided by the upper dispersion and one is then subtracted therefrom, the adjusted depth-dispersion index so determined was 37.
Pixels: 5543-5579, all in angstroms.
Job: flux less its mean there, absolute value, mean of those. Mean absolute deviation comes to 0.17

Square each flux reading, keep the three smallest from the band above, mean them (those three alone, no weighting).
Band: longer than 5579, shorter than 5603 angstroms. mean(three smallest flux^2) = 26.4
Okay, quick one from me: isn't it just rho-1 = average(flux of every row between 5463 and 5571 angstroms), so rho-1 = 5.726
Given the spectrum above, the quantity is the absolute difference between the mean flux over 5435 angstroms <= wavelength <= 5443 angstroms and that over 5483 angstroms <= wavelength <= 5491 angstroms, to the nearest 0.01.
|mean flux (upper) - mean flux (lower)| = 0.24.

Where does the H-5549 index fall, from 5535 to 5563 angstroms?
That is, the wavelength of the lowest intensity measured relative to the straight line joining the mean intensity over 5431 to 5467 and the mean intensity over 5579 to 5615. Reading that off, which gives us 5545.0 angstroms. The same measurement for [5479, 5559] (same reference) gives 5533.0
